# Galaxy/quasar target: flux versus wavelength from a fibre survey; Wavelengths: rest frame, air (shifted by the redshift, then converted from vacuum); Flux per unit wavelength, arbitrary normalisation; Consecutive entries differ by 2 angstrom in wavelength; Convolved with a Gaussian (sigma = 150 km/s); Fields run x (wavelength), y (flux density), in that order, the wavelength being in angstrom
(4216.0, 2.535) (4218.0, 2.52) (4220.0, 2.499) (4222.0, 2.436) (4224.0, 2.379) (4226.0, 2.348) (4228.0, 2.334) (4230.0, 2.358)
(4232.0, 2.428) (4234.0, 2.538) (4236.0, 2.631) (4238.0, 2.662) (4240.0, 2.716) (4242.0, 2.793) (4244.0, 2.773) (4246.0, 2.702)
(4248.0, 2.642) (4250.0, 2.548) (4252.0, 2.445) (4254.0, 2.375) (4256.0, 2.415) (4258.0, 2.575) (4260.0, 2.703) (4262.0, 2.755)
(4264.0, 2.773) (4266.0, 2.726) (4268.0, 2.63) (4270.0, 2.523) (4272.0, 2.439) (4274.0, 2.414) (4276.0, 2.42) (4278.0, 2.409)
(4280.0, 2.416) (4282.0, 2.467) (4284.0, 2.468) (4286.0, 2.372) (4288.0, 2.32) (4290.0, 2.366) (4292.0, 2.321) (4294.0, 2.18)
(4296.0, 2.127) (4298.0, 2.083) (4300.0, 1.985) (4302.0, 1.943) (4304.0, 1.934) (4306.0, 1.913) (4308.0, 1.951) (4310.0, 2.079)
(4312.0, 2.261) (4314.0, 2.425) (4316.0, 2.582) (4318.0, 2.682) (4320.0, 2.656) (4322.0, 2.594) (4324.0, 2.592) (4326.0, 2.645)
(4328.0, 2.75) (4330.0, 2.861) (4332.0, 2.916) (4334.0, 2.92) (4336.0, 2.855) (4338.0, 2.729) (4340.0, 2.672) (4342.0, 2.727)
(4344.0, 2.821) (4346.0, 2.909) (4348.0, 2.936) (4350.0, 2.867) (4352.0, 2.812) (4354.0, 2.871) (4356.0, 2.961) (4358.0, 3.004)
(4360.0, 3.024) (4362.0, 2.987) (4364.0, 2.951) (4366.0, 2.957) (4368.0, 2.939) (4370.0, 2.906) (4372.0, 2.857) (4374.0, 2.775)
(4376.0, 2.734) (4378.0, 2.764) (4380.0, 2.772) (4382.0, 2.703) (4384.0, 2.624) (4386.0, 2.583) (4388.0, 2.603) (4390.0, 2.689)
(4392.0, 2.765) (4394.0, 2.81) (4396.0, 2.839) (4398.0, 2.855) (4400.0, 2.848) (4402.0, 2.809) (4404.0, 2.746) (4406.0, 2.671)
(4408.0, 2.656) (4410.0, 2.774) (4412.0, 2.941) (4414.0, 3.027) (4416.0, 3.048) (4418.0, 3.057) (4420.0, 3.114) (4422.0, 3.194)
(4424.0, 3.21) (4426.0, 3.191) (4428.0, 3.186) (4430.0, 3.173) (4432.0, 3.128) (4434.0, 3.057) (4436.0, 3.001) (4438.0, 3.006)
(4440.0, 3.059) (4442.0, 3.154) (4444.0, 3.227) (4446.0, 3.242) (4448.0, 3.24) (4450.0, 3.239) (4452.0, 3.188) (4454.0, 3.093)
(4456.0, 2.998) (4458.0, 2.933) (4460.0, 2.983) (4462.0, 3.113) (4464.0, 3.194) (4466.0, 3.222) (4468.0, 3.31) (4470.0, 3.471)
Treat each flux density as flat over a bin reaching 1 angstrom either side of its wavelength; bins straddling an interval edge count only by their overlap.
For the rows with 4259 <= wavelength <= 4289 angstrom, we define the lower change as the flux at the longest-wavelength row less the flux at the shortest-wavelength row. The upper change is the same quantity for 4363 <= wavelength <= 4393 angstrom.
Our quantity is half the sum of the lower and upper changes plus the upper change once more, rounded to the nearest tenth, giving -0.5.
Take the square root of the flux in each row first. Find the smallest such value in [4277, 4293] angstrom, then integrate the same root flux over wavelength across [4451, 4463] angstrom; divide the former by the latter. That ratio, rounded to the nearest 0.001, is 0.073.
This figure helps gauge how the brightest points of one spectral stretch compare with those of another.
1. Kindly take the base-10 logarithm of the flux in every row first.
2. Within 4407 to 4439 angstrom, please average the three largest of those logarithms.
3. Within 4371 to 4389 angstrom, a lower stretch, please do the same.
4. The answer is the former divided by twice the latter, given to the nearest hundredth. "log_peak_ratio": 0.56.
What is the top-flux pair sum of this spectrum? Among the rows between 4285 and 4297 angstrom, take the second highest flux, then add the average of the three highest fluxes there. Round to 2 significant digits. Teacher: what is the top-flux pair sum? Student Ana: 4.7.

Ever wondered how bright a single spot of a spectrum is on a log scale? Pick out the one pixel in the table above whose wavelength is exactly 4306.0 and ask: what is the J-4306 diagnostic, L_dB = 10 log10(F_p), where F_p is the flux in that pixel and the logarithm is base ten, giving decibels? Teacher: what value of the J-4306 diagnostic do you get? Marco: 2.8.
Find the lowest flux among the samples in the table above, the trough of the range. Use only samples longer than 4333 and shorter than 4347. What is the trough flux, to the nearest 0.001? 2.672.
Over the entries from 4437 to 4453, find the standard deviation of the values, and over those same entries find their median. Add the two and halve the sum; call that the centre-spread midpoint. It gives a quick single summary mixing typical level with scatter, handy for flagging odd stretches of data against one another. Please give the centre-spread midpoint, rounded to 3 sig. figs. 1.65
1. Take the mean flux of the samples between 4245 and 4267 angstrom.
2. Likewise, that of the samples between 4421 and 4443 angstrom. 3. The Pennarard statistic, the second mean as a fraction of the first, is 1.20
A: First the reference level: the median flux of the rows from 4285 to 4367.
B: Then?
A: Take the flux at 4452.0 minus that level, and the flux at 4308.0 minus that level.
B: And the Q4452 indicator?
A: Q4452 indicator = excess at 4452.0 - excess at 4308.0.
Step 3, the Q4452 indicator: 1.2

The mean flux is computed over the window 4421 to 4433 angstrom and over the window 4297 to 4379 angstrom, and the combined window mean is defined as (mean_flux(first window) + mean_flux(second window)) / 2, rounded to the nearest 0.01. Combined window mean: 2.92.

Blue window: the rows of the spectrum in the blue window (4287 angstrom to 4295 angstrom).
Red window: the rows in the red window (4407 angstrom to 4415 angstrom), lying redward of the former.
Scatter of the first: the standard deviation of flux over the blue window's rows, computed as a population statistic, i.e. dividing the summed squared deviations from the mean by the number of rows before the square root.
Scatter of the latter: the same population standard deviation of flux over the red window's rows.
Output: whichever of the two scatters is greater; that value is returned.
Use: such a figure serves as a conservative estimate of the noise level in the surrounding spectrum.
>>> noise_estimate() 0.14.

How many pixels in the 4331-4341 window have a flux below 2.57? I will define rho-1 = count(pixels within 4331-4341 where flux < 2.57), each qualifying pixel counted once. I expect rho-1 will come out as 0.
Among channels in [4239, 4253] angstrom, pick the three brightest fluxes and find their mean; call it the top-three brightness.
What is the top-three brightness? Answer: 2.8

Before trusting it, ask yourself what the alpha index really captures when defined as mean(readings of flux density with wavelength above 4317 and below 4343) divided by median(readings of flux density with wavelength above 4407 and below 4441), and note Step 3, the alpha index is 0.90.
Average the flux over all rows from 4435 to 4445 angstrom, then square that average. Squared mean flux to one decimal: 9.5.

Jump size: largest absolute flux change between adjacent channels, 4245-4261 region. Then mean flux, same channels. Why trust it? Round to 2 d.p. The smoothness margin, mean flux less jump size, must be 2.39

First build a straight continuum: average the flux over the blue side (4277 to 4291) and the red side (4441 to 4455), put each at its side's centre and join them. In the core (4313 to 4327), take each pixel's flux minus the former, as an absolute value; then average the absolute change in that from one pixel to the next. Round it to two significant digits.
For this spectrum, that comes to 0.056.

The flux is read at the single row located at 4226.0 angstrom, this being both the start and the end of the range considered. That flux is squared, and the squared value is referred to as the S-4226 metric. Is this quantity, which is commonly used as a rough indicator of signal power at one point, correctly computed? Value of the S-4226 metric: 5.5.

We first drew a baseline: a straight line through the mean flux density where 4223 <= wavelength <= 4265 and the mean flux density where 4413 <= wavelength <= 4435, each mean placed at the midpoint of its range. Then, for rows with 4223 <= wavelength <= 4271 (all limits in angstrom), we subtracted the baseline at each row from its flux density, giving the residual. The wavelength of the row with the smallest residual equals 4254.0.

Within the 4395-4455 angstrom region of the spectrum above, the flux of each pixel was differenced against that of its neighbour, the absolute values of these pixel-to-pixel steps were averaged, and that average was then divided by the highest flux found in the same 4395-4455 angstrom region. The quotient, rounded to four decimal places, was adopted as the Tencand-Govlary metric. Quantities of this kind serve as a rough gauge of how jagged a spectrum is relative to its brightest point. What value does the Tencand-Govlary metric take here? 0.0146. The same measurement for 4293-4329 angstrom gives 0.0275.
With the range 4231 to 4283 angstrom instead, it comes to 0.0231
